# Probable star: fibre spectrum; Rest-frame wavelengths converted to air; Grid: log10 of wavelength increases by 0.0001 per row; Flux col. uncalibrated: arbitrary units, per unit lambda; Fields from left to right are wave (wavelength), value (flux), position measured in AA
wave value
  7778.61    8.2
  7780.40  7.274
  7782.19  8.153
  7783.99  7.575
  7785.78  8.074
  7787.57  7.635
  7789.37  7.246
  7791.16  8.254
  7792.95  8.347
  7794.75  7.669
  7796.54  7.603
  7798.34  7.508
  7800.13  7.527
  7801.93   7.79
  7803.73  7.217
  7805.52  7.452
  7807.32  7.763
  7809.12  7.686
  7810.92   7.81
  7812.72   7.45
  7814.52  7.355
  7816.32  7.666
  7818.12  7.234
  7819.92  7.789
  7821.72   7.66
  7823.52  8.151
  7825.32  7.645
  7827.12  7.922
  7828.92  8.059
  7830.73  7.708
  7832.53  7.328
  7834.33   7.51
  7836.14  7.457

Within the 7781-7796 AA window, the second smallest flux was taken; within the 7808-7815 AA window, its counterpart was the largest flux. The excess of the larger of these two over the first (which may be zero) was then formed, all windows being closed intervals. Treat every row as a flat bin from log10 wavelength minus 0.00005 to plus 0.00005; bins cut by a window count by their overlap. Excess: 0.2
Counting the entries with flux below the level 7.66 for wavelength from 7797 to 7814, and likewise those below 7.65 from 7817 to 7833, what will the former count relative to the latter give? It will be 1.7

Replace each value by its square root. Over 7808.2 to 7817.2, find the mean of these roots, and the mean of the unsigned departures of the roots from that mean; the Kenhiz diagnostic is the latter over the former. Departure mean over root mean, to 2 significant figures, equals 0.010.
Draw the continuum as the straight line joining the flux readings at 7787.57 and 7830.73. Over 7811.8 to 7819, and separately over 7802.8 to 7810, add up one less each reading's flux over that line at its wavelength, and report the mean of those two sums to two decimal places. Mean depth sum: 0.10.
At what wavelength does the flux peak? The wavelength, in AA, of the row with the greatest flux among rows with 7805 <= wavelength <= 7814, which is 7810.92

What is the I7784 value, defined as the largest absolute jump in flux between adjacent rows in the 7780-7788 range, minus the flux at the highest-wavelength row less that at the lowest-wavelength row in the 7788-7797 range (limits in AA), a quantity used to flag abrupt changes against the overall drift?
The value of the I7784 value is 0.52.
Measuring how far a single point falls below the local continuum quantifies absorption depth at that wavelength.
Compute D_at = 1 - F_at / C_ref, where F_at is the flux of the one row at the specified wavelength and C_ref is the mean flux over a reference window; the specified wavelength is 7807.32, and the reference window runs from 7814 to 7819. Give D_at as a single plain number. -0.05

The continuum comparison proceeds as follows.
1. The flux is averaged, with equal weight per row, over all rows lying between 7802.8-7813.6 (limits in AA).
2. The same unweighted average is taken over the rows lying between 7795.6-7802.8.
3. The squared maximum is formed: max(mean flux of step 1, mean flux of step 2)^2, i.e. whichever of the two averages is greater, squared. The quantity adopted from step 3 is 58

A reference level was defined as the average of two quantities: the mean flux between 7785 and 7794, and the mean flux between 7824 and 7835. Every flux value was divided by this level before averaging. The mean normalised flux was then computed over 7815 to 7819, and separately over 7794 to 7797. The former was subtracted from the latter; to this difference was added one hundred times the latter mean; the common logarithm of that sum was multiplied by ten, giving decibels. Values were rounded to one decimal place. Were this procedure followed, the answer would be 19.9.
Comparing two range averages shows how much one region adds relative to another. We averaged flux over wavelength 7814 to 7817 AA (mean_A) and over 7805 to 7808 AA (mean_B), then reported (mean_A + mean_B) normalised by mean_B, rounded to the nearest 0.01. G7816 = 1.99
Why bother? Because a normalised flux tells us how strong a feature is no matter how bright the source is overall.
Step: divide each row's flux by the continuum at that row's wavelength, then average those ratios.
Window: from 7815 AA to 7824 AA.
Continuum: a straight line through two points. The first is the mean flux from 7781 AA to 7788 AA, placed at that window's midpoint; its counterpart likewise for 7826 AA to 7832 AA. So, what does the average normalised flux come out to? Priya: 0.976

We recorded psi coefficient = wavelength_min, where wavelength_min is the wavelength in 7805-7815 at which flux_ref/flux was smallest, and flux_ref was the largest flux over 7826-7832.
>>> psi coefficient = 7810.92 AA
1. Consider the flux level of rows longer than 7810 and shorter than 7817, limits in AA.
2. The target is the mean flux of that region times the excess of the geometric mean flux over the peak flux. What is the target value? -1.8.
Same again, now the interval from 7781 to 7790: -3.3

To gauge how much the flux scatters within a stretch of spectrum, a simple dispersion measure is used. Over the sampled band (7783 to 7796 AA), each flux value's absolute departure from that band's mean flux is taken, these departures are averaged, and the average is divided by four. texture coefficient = 0.085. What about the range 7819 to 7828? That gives 0.041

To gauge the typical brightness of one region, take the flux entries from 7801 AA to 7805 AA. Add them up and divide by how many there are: 7.50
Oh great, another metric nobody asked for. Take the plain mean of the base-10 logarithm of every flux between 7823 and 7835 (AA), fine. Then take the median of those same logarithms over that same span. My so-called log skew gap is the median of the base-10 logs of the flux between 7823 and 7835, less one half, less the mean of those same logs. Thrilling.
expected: -0.5027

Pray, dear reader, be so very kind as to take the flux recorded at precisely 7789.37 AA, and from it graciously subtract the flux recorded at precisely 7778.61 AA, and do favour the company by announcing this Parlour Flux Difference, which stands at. -1.0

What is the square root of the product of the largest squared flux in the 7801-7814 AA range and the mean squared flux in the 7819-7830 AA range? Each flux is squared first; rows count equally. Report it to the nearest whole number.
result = 61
